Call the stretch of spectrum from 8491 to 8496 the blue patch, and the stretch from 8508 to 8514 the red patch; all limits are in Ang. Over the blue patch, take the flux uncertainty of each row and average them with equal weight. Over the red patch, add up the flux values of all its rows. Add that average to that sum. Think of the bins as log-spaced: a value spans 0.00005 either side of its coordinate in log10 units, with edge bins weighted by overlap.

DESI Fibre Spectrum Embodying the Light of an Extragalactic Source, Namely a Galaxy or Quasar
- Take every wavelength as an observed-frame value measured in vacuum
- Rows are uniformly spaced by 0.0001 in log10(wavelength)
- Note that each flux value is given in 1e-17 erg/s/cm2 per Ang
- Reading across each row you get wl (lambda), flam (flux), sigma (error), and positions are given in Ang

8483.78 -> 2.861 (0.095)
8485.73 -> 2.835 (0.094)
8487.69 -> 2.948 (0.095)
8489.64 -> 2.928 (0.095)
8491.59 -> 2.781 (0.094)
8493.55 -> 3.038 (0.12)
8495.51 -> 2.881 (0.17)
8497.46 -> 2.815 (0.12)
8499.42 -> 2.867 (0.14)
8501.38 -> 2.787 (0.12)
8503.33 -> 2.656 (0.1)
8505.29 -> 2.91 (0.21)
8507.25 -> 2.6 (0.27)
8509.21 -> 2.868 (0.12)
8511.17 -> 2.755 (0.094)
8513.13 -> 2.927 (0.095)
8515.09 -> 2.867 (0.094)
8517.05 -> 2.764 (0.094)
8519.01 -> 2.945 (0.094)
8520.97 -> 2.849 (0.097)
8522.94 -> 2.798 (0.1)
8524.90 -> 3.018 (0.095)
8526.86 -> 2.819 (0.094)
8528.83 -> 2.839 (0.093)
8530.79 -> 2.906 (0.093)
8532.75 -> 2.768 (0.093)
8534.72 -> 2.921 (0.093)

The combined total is 8.68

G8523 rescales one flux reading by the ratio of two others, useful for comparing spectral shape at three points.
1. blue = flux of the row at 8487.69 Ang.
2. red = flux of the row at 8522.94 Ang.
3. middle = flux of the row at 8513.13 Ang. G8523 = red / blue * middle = 2.78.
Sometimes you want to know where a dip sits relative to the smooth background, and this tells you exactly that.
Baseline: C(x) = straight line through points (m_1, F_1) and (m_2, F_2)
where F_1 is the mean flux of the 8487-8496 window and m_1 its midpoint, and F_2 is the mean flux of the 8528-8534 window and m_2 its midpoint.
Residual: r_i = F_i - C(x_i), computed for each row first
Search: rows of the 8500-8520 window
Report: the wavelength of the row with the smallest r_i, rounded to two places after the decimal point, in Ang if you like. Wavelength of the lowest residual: 8507.25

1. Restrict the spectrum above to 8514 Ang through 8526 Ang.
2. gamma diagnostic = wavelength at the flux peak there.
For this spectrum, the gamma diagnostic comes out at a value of 8524.90 Ang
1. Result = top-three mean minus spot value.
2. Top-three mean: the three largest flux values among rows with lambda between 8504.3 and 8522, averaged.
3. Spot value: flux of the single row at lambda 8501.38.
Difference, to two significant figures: 0.14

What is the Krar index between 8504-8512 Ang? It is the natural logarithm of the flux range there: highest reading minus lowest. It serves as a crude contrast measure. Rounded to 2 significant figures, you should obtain -1.2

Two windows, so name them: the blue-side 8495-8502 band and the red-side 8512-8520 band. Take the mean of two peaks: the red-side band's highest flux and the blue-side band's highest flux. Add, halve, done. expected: 2.913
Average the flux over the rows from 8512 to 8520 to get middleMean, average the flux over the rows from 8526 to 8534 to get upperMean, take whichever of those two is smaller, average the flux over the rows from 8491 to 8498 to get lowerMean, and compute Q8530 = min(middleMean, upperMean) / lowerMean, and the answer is 0.98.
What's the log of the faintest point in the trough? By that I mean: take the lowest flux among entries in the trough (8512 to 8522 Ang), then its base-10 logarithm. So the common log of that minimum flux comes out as 0.442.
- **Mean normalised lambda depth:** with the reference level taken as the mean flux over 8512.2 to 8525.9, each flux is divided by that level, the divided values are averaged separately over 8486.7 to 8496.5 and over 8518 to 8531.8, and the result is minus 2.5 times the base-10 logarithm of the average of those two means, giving -0.007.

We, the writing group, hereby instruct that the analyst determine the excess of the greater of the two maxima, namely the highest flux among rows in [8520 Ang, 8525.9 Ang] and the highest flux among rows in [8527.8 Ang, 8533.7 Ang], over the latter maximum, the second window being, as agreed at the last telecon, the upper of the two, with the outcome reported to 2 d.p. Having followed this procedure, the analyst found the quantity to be 0.11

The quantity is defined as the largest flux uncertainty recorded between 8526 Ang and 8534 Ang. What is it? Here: 0.09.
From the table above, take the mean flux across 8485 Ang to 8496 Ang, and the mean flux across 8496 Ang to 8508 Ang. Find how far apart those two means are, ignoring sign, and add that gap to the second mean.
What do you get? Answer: 2.90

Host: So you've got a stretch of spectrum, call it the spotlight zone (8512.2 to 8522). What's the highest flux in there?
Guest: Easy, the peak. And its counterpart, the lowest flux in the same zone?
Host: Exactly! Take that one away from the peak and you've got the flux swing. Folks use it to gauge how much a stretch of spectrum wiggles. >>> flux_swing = 0.18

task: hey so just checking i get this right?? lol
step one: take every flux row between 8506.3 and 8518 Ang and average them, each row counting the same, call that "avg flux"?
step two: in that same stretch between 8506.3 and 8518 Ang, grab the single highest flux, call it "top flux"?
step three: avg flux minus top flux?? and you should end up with -0.130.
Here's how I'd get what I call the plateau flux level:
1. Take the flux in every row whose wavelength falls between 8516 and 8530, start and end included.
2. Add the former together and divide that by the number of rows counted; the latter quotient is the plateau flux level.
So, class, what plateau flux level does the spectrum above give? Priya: 2.86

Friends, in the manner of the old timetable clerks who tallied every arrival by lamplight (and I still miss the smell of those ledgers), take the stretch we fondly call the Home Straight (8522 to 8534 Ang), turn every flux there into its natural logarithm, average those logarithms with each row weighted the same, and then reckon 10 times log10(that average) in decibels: 0.21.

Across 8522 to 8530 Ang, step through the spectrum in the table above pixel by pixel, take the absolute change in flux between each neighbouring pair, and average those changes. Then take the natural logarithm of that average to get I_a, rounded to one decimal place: -1.9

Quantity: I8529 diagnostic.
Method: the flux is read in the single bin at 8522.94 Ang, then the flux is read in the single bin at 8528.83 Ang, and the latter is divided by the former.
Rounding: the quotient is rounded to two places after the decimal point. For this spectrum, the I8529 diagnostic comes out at 1.01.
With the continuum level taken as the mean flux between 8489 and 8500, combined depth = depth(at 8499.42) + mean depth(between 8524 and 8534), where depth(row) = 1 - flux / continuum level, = 0.01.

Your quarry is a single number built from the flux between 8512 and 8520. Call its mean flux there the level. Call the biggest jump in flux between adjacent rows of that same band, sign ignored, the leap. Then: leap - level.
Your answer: -2.69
